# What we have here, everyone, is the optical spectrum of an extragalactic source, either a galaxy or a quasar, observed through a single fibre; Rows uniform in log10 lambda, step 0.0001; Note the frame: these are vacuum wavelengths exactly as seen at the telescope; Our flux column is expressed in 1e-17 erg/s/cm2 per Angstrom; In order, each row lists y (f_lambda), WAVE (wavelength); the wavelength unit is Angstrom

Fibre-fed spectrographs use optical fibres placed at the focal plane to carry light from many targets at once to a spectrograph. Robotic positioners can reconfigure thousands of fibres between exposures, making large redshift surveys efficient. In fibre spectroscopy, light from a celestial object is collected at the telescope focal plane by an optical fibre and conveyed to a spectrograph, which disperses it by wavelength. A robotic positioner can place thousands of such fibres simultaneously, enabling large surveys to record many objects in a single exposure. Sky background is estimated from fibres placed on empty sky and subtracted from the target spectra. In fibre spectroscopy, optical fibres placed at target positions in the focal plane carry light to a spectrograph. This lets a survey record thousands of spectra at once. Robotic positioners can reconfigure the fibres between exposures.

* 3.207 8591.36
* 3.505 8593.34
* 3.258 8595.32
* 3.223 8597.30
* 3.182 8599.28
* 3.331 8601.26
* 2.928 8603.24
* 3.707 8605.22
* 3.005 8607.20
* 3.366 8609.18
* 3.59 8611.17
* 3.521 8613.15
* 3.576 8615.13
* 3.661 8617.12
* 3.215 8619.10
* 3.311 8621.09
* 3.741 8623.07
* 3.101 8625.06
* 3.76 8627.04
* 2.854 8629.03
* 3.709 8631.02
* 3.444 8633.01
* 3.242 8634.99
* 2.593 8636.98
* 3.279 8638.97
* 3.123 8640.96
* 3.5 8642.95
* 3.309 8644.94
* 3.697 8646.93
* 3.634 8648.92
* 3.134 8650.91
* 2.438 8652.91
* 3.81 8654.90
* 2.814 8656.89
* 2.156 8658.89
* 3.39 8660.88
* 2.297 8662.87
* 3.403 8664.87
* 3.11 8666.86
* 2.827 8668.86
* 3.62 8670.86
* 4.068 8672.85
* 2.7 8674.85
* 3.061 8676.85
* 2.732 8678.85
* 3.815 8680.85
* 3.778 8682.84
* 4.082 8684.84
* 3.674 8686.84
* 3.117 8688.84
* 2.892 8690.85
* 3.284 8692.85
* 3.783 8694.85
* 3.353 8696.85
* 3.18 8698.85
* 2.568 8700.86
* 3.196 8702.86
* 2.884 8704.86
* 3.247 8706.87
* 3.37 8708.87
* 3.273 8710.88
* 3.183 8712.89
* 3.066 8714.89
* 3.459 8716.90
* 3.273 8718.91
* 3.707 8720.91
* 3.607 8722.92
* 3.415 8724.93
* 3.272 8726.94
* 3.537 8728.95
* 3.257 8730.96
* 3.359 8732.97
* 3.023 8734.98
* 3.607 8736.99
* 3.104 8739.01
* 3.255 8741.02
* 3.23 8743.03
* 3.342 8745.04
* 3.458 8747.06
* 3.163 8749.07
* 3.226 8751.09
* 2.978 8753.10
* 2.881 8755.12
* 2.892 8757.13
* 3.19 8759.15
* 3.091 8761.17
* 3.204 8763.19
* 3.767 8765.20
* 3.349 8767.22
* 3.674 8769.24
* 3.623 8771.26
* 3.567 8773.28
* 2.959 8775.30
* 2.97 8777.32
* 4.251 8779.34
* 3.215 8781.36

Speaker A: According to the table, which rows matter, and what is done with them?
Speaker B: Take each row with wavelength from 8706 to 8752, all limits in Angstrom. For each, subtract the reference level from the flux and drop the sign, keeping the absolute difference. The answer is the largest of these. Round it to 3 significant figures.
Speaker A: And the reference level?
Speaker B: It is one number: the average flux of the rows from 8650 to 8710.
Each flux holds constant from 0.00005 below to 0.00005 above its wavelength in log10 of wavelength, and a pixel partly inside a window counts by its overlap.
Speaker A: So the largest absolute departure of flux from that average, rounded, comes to 0.514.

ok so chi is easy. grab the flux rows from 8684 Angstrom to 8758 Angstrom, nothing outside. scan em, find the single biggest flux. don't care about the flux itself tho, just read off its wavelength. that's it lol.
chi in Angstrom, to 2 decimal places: 8684.84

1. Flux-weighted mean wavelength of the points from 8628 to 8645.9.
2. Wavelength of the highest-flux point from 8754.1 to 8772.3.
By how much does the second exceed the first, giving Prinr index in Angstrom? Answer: 128.2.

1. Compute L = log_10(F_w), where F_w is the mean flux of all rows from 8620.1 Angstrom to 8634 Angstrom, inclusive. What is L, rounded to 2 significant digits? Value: 0.53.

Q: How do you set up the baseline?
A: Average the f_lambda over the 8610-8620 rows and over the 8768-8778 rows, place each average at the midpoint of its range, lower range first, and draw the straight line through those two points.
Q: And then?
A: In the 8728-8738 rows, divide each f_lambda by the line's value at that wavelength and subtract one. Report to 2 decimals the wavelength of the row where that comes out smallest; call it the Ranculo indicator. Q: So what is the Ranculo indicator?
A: 8734.98 Angstrom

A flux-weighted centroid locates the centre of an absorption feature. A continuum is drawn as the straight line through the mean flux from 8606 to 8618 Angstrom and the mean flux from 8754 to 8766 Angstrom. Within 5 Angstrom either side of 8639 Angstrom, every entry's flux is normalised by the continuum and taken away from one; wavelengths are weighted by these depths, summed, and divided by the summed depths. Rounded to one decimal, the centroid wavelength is 8637.3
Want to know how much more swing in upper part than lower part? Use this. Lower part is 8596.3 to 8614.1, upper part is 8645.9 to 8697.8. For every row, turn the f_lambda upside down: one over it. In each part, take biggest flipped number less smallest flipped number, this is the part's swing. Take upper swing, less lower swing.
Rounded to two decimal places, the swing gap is 0.15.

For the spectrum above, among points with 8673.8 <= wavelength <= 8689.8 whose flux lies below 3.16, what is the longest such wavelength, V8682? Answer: 8688.84 Angstrom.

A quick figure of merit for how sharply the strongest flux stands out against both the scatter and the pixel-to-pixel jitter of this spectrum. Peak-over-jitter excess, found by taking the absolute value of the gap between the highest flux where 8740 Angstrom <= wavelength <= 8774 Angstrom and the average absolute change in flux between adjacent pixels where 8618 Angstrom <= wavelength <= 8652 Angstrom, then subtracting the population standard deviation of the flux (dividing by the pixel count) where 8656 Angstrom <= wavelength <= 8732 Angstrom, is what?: 2.9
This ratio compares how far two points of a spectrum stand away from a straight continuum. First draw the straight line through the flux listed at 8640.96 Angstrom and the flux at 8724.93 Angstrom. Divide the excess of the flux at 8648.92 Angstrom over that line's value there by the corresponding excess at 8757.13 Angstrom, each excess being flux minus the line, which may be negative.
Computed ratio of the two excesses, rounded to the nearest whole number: -1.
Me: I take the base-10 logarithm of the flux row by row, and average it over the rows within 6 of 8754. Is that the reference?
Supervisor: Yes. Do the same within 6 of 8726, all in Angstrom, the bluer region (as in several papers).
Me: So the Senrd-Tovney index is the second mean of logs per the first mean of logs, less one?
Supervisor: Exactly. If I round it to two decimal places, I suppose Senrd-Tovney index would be 0.11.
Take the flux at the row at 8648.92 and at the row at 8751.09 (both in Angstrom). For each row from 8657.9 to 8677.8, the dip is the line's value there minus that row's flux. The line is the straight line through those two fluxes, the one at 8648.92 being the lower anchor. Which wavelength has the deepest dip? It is 8658.89 Angstrom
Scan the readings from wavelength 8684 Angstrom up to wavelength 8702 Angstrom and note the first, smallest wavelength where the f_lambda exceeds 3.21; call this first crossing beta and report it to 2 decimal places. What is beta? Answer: 8684.84 Angstrom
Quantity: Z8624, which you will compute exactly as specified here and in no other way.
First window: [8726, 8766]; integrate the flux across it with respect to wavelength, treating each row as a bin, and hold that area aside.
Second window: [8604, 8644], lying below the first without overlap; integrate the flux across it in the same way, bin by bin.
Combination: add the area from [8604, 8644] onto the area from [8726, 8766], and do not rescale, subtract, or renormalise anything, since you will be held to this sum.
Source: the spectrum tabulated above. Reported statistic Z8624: 264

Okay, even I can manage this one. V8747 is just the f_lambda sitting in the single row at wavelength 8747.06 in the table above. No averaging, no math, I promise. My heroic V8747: 3.458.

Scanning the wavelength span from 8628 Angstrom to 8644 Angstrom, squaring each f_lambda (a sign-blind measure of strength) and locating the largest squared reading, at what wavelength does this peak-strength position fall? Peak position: 8631.02 Angstrom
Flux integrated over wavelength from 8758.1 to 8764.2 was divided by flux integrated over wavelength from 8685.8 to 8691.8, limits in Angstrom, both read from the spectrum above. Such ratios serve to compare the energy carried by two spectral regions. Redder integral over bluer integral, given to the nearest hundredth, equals 0.99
